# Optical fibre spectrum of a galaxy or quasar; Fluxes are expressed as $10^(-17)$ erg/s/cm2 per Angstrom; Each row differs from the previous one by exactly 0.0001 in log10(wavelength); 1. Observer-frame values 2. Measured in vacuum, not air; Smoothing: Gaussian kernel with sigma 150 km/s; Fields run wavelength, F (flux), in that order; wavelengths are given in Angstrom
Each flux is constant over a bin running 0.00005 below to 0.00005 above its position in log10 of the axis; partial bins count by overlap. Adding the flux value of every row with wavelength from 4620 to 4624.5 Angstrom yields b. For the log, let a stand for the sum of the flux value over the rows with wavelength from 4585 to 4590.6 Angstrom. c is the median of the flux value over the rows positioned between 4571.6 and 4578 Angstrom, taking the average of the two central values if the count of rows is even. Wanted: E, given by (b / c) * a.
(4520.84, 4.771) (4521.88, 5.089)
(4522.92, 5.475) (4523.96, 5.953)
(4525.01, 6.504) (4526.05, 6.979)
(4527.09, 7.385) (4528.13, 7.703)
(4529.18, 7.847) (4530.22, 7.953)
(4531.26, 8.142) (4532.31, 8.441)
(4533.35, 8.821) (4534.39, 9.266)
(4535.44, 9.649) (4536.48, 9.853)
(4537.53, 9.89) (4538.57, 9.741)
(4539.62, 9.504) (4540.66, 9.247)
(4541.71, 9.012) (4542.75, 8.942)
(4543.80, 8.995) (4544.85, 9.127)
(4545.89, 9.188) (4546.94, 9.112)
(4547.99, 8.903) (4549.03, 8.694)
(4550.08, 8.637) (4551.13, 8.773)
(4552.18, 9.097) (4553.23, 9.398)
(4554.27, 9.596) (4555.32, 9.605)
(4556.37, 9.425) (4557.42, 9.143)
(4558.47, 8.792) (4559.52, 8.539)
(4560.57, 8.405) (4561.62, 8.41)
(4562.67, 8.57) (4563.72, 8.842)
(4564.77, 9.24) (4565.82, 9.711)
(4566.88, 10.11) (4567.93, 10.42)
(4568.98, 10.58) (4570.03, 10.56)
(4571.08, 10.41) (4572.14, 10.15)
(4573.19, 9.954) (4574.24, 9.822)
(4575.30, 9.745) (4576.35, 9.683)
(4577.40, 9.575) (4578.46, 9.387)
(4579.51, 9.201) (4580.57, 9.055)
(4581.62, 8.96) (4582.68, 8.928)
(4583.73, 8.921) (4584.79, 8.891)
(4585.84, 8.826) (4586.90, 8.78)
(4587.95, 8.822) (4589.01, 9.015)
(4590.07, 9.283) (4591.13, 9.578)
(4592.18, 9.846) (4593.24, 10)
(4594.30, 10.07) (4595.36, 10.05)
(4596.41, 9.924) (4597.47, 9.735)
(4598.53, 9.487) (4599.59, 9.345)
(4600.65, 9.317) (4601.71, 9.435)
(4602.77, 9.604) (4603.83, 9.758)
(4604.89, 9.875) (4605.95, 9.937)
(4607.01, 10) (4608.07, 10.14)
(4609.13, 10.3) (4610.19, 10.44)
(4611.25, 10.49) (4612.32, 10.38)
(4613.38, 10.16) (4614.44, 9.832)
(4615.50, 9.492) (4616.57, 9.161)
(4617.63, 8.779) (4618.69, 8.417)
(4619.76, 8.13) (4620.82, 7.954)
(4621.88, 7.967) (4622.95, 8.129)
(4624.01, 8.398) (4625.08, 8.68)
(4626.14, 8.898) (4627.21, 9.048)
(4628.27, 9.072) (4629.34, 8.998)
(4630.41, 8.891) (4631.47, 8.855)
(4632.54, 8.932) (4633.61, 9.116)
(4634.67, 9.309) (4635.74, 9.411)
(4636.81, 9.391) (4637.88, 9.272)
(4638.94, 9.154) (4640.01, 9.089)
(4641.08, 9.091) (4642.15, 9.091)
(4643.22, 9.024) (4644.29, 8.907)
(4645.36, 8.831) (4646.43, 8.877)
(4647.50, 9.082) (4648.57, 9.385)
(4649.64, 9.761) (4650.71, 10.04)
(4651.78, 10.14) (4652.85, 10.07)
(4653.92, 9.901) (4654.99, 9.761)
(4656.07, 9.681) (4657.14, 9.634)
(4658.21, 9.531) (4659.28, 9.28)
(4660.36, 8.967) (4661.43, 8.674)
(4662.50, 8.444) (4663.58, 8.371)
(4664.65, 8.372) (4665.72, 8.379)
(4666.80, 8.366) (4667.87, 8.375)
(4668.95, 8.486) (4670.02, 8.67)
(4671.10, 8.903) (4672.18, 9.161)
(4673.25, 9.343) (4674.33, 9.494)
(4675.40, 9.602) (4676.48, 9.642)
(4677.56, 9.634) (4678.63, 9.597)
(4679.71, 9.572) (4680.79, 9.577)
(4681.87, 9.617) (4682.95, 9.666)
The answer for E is 148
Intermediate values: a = 45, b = 32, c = 9.8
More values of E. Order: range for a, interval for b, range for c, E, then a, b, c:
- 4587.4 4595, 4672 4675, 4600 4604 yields 196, 67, 28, 9.5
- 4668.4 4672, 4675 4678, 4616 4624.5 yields 91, 26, 29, 8.3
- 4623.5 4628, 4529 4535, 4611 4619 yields 183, 35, 50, 9.7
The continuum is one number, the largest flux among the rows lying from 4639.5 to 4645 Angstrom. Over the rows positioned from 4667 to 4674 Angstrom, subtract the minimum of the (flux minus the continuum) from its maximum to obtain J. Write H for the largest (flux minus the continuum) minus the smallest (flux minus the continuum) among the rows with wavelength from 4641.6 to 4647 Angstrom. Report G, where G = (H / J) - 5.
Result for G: -4.7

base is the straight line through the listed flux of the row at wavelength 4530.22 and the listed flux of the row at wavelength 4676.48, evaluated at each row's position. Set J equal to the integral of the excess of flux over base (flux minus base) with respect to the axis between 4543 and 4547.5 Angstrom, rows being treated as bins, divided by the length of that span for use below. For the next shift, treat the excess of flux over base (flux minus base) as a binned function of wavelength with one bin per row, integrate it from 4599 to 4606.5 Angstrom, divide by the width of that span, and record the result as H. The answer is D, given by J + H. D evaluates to 1.8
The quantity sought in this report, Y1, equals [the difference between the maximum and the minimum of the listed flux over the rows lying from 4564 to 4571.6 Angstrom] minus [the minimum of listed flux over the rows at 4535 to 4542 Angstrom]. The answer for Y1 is -7.7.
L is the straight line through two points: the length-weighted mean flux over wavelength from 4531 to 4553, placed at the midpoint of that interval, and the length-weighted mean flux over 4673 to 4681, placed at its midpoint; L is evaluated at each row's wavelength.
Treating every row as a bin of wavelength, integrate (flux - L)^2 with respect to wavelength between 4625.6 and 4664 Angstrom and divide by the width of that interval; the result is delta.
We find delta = 0.23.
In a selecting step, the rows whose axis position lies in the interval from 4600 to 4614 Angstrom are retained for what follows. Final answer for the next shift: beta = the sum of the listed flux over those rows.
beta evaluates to 130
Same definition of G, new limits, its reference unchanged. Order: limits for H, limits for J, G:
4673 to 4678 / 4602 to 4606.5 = -4.1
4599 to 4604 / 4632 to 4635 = -3.8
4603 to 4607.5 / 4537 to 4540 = -4.4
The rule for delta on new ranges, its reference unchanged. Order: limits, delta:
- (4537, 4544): 0.19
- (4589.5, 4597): 0.36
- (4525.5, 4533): 1.83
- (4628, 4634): 0.20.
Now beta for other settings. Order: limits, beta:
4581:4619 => 344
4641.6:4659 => 152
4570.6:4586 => 142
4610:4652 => 366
